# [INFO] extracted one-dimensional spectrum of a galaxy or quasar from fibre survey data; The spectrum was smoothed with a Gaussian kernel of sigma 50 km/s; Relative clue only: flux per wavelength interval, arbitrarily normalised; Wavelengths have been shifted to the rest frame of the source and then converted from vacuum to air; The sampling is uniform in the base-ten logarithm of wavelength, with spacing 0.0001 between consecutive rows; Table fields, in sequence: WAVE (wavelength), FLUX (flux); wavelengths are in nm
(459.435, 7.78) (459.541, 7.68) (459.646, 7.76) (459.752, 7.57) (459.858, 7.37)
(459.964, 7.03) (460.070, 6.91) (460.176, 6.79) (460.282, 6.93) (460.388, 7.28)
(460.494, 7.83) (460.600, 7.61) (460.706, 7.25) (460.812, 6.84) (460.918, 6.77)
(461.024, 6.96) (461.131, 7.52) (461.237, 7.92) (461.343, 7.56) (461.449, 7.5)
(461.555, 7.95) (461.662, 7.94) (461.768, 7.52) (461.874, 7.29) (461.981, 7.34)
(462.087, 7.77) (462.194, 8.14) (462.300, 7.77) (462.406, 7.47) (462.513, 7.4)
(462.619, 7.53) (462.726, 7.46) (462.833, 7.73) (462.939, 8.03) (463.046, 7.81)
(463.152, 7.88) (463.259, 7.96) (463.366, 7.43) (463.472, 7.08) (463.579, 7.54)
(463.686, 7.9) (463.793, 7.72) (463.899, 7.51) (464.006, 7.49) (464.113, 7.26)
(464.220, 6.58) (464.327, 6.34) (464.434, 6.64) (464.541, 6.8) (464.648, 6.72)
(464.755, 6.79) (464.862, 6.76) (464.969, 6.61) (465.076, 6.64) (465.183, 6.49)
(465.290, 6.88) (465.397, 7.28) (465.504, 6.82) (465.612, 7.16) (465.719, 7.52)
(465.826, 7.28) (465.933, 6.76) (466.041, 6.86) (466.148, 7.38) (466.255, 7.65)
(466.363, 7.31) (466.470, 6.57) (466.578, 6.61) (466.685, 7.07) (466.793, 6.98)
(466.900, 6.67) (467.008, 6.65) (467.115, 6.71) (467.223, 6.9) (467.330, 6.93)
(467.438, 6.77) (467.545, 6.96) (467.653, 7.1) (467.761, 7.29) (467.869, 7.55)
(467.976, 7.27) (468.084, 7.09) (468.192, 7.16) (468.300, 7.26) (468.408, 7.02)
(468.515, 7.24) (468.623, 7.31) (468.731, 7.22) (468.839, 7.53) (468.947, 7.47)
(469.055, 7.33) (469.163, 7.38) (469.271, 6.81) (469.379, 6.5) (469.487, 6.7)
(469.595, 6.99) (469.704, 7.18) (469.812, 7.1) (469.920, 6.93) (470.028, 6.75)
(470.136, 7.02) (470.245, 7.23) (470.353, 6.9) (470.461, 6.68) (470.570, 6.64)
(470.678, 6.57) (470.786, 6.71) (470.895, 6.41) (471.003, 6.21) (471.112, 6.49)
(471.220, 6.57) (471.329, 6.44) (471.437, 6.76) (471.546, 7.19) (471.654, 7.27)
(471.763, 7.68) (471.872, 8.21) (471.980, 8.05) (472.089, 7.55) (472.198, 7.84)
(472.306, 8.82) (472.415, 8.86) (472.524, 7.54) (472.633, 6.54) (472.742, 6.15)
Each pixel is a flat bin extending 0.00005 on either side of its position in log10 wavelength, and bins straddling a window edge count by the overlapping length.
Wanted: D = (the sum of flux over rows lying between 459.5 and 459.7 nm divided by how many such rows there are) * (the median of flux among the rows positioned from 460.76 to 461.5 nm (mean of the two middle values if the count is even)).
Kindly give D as 58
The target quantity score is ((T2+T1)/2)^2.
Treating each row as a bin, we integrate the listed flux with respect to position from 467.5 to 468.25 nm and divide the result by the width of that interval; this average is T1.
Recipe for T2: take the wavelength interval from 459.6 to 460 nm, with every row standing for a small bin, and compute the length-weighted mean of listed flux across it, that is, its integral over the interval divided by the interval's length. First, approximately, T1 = 7.2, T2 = 7.44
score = 54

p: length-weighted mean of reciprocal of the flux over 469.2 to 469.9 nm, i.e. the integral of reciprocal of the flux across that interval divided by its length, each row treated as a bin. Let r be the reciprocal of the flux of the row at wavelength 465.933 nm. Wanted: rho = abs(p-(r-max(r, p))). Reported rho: 0.145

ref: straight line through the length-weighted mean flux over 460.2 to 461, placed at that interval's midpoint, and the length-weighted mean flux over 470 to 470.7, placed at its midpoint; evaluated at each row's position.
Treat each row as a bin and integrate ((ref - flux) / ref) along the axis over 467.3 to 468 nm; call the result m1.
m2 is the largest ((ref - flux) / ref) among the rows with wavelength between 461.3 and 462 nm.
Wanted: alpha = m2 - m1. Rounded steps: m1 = -0.02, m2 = -0.02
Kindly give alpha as 0.00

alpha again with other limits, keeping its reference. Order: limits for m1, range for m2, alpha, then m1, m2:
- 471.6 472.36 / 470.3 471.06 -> 0.22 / -0.13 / 0.09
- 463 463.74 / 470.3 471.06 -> 0.15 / -0.06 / 0.09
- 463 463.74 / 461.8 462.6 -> 0.04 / -0.06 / -0.02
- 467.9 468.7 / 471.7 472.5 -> -0.08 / -0.03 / -0.11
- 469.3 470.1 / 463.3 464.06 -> 0.00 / 0.00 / 0.00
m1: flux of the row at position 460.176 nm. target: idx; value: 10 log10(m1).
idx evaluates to 8.32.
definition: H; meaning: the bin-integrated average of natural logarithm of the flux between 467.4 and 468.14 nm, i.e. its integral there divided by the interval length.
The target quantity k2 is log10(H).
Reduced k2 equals 0.294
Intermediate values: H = 1.97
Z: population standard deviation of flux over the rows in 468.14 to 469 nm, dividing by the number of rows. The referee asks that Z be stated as 0.15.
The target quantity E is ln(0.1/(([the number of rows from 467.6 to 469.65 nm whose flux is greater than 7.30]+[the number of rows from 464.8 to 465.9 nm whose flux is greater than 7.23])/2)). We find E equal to -3.8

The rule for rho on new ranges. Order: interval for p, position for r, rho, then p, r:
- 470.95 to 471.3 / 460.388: 0.174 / 0.155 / 0.137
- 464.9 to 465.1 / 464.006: 0.168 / 0.151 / 0.134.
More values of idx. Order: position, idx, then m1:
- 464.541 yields 8.33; 6.8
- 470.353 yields 8.39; 6.9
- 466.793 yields 8.44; 6.98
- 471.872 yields 9.14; 8.21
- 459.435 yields 8.91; 7.78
